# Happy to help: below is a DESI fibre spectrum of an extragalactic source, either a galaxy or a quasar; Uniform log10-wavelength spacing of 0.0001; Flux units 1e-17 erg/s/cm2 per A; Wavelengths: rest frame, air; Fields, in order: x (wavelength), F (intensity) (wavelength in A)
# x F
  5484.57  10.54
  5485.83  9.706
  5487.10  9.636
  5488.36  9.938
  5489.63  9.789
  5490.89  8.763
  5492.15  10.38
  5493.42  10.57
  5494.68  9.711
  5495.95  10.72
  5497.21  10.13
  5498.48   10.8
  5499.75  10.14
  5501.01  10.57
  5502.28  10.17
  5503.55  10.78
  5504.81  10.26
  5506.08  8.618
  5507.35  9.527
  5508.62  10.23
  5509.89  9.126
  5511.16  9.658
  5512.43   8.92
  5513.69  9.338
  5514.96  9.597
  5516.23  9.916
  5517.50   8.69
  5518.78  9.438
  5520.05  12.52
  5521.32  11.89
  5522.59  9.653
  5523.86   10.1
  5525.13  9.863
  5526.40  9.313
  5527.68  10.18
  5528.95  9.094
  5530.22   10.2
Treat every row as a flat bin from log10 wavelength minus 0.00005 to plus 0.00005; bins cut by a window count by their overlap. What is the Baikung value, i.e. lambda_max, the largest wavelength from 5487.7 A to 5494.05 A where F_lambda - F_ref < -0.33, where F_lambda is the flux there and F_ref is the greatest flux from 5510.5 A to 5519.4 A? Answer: 5490.89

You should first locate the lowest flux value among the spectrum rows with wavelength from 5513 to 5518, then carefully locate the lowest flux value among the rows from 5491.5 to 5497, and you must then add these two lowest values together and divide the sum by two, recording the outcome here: 9.20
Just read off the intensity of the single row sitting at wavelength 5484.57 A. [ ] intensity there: 10.54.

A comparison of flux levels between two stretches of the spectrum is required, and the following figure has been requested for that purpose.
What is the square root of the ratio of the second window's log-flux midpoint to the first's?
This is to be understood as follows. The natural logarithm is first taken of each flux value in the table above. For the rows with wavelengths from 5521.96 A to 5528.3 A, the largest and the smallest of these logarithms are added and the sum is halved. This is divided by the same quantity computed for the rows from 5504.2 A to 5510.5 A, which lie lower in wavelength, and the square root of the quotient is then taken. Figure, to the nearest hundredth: 1.01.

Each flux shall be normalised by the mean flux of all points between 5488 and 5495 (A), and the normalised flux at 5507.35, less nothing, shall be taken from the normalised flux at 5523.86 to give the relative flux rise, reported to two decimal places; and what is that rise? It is 0.06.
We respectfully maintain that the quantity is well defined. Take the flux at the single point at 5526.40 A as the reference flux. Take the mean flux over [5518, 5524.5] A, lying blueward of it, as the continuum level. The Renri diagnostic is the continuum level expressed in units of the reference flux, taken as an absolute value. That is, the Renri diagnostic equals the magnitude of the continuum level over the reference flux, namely 1.15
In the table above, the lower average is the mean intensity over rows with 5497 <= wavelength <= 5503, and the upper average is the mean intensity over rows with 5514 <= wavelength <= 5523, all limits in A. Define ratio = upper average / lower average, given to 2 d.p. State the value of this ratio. 0.99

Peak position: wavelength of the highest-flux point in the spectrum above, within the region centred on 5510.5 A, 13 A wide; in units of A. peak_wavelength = 5504.81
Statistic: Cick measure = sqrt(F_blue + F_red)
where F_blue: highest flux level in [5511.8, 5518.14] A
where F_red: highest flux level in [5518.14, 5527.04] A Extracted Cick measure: 4.74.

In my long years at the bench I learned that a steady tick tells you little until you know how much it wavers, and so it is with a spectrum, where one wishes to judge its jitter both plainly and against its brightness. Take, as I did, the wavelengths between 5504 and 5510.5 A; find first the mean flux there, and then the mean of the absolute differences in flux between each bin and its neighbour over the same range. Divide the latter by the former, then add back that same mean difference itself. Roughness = 1.2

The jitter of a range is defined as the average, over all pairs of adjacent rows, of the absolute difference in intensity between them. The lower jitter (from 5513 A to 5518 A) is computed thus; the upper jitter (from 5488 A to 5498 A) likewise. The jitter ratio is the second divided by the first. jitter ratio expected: 1.29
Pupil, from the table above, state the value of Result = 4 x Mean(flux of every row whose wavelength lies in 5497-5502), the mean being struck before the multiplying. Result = 41.6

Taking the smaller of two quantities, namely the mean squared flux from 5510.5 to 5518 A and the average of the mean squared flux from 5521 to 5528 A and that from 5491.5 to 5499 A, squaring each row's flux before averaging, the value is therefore 88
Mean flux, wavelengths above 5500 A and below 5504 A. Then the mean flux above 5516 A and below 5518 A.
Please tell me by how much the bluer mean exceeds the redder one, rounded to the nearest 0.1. 1.2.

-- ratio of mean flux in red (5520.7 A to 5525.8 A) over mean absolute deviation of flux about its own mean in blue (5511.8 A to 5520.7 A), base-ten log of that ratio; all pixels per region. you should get 1.10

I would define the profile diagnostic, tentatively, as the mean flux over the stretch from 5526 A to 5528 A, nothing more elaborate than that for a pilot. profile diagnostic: 9.7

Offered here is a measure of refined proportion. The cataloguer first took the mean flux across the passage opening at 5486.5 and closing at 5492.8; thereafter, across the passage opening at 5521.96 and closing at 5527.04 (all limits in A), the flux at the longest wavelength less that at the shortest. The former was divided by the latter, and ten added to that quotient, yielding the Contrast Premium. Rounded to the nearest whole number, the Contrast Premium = -19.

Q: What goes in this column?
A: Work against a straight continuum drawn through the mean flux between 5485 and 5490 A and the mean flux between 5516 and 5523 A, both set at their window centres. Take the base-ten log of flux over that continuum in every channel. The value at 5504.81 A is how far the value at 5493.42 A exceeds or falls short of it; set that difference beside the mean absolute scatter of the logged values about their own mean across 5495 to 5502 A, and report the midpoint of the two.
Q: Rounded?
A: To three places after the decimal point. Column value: 0.017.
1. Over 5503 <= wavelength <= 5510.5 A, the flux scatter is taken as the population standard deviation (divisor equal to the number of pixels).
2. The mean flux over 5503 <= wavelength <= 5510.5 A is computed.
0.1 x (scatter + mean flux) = 1.05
